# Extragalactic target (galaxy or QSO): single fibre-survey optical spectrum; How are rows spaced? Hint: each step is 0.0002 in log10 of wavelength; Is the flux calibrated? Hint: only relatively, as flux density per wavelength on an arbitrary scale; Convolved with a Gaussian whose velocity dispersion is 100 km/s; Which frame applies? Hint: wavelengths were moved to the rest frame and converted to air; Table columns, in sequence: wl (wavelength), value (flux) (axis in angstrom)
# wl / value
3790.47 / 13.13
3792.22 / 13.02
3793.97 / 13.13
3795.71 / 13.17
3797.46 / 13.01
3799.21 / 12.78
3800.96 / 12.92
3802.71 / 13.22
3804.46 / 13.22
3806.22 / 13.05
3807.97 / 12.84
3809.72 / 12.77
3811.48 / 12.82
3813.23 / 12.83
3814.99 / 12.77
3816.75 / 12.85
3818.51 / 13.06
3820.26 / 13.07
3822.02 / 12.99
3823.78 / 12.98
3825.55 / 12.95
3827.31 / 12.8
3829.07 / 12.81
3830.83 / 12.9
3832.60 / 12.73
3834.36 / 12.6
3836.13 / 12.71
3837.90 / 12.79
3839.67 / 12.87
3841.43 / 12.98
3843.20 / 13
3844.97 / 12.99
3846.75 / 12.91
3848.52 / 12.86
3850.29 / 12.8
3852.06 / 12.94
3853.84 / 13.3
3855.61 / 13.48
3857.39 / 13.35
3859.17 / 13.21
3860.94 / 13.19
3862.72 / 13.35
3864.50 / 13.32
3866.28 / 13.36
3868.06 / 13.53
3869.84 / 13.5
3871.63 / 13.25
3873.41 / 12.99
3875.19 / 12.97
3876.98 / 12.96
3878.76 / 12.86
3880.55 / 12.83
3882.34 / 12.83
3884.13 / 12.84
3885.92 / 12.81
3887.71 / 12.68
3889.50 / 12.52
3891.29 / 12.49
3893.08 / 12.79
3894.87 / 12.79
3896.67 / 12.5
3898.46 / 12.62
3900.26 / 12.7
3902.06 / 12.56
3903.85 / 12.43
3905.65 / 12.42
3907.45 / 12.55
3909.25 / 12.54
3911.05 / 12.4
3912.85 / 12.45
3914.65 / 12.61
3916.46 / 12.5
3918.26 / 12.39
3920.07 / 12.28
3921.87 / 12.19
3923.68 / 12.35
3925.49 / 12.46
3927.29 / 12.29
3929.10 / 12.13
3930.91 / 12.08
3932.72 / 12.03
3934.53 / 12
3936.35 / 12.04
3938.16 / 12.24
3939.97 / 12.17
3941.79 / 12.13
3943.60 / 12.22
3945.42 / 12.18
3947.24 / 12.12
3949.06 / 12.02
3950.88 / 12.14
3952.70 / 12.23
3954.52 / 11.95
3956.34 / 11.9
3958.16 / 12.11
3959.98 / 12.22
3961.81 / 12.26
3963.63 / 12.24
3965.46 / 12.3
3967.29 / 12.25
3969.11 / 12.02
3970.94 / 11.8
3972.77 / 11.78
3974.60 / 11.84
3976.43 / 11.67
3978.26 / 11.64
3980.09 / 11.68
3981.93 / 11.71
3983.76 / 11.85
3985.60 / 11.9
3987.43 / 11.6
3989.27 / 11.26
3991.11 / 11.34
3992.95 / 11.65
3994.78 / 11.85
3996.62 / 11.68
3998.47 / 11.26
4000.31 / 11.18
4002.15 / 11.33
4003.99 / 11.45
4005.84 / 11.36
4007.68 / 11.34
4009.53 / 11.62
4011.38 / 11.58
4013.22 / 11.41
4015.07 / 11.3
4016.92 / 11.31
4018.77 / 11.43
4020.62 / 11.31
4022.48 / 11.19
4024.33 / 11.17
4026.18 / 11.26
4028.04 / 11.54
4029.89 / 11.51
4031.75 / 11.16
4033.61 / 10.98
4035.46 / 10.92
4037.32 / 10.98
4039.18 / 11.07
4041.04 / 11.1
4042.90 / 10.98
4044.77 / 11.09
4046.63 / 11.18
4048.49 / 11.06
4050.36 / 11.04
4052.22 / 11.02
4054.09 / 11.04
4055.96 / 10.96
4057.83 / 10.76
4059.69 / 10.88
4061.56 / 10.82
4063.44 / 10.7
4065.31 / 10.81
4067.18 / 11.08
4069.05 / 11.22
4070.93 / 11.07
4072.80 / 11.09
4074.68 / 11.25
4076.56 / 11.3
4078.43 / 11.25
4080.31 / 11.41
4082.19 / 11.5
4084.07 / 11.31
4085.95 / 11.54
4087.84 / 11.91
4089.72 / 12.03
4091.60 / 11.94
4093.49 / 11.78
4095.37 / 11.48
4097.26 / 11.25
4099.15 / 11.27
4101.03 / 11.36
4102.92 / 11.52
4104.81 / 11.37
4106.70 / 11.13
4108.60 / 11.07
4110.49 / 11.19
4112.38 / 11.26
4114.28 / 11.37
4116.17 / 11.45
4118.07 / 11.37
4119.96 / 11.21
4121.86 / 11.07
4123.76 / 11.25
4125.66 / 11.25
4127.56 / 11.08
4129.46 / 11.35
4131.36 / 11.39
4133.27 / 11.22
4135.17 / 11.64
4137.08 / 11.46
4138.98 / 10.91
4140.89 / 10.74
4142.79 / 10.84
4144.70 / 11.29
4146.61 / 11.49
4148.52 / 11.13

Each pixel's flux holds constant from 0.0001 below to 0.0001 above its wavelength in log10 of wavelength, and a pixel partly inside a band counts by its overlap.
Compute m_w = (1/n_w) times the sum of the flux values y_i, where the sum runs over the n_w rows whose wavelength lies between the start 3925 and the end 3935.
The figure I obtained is 12.2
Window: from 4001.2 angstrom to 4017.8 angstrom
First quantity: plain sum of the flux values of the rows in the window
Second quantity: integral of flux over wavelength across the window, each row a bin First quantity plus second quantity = 292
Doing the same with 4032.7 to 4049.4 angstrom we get 284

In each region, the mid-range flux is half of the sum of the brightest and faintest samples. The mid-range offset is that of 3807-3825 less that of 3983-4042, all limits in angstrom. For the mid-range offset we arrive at 1.5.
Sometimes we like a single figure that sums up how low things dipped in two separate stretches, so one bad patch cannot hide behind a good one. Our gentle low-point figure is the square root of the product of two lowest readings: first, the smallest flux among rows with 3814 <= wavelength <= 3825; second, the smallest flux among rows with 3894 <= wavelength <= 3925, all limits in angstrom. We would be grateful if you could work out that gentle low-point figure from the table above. 12.5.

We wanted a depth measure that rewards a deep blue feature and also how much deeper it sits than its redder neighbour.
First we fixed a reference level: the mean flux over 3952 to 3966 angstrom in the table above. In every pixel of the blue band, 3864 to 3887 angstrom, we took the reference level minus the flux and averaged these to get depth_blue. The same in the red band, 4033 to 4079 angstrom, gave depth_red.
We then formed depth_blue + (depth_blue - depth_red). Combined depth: -3.0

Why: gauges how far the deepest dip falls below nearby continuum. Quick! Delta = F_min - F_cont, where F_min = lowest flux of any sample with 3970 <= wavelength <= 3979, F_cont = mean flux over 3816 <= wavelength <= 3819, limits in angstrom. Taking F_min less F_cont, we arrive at -1.3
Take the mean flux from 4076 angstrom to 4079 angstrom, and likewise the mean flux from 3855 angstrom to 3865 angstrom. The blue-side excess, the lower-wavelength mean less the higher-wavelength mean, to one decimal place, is 2.0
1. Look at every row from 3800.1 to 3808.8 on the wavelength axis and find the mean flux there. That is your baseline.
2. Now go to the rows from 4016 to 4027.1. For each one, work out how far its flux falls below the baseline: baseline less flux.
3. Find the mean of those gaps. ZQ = 1.8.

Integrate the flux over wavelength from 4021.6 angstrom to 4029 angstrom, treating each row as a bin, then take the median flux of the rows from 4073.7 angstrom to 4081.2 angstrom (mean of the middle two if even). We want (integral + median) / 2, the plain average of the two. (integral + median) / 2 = 47.5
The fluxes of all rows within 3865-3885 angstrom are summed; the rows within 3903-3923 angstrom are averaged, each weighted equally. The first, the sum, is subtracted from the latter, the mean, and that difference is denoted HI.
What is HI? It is -131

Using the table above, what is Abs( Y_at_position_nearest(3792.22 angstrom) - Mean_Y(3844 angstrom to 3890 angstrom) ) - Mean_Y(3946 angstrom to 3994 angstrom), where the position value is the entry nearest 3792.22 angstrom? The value -11.9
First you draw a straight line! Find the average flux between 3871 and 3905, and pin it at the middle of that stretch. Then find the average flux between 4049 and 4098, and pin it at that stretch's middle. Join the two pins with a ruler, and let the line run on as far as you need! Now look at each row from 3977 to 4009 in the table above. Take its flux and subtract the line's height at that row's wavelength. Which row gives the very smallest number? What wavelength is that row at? 3989.27 angstrom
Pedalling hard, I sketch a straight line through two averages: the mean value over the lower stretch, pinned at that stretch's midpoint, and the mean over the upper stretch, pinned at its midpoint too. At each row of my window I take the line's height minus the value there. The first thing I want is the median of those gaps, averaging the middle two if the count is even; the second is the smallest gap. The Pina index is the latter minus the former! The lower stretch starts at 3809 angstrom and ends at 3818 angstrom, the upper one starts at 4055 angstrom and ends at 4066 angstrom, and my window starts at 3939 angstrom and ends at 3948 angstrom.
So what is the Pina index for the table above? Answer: -0.07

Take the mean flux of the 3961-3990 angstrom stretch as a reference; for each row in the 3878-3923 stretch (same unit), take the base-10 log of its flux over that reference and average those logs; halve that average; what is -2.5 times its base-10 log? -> 4.7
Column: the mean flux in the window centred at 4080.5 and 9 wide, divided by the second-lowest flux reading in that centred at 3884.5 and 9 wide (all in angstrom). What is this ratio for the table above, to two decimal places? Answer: 0.89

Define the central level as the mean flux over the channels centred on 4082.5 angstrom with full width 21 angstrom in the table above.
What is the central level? 11.5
